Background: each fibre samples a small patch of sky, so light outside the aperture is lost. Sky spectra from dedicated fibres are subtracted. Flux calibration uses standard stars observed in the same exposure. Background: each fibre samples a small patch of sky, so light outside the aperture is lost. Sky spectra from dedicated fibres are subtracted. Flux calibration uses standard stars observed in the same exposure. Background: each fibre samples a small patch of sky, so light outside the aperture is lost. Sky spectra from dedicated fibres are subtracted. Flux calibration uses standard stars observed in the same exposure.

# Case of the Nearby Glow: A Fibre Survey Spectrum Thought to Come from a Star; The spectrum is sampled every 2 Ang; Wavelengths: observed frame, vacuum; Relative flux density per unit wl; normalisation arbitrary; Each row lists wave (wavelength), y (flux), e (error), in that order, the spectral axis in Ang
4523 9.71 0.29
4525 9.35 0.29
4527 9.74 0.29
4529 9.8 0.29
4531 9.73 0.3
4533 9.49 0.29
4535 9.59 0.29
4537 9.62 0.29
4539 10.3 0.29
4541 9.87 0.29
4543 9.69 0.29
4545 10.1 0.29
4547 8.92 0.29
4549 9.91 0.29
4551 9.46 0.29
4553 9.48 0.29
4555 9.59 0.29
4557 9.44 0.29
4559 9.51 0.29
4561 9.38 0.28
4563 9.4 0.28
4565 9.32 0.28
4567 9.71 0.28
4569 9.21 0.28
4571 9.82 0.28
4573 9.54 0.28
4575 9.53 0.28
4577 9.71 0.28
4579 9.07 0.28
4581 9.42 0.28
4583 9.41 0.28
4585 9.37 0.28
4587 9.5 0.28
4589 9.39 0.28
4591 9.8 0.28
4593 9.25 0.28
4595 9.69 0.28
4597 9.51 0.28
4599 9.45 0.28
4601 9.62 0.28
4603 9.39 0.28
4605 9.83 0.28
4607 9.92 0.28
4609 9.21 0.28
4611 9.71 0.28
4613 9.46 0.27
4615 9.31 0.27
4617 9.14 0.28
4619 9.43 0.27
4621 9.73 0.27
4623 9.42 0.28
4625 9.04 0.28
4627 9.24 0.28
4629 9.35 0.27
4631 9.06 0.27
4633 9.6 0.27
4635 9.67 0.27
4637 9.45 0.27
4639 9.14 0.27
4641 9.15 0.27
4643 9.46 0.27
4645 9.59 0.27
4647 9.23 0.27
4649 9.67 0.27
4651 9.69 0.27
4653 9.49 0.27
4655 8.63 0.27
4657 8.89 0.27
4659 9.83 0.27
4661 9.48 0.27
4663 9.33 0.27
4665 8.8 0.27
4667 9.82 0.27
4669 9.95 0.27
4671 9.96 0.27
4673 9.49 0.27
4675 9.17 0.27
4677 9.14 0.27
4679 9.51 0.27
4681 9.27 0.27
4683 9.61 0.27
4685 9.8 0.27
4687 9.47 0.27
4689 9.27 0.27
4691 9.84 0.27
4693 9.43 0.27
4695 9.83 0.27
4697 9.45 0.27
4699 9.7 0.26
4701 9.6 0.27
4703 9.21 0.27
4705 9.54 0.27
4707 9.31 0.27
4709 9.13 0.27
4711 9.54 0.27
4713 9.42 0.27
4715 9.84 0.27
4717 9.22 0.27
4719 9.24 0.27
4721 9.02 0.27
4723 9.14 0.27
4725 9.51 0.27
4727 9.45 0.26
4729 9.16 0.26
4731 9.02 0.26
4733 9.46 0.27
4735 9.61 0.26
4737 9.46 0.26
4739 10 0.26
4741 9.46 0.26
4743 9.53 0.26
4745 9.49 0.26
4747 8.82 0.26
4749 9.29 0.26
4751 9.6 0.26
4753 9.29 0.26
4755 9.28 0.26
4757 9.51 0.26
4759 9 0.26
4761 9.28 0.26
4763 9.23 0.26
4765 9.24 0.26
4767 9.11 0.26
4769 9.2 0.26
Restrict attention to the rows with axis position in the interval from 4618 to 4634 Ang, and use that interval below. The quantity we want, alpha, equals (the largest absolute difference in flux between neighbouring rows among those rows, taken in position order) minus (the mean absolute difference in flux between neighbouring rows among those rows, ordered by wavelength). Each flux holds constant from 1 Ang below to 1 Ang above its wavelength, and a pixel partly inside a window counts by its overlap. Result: 0.24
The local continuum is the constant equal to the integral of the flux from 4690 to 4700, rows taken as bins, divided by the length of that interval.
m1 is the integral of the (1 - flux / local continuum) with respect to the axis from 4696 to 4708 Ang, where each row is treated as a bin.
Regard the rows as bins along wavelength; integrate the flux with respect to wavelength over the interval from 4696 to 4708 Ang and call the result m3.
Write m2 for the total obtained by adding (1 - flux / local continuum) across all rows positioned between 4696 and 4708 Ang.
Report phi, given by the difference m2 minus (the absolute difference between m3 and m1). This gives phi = -113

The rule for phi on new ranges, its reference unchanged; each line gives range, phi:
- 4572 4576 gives -38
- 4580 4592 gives -113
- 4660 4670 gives -94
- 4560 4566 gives -56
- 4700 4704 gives -37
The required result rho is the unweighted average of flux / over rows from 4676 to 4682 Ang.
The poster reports 9.3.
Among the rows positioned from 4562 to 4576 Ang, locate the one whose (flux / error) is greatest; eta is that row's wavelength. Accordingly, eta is 4571 Ang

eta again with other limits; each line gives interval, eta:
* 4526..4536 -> 4529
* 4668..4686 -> 4671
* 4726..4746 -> 4739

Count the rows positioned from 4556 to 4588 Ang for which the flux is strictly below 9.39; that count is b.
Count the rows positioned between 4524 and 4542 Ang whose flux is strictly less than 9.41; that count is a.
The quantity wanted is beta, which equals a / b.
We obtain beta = 0.2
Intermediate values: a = 1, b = 5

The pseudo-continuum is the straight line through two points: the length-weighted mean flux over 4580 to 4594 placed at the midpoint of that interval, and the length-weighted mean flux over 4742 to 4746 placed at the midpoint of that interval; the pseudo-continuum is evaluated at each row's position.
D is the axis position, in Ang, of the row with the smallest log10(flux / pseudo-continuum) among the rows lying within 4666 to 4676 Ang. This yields 4675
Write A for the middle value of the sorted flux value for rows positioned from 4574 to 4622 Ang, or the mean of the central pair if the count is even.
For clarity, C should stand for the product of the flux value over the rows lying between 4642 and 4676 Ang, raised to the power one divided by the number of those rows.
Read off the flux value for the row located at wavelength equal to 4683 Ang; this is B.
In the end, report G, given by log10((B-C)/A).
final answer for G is -1.73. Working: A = 9.455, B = 9.61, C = 9.43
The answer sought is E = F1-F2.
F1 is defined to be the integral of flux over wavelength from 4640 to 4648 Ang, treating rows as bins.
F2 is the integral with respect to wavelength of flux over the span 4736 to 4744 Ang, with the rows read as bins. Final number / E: -2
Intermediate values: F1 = 74.9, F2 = 76.9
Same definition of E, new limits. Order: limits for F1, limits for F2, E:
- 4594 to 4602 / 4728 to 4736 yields 2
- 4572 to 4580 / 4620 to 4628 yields 1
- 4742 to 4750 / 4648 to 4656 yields -1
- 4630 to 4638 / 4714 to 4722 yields 1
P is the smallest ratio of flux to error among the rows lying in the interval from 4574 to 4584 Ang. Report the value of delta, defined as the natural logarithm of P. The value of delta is 3.48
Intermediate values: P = 32.4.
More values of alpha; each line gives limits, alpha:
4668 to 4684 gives 0.22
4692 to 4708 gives 0.10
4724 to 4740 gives 0.29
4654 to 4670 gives 0.54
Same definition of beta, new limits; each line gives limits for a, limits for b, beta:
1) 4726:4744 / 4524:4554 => 1.0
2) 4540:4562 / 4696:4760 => 0.1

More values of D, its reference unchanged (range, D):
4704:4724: 4721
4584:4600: 4593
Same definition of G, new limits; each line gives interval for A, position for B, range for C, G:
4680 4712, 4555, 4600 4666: -1.67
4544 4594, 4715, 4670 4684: -1.38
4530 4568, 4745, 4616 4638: -1.91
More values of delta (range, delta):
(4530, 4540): 3.48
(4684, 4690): 3.54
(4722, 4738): 3.52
